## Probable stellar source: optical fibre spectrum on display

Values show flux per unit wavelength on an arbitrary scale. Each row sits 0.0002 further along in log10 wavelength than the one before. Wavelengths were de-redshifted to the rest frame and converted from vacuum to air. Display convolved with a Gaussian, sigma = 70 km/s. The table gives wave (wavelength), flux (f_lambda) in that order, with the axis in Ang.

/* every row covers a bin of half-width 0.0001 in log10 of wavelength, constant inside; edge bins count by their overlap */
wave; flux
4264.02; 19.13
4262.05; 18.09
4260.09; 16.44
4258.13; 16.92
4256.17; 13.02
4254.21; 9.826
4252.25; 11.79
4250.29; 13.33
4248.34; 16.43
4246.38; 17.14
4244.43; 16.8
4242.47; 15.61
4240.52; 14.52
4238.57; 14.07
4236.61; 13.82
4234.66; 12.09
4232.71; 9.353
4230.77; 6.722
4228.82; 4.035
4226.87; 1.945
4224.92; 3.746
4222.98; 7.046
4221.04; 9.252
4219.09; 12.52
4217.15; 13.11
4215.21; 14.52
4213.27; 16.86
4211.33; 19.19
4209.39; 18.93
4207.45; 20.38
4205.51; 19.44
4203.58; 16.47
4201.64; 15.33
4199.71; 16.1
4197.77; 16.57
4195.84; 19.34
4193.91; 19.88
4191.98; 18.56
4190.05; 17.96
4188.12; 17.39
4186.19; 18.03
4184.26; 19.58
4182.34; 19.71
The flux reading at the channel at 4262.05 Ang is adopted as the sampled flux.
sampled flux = 18.09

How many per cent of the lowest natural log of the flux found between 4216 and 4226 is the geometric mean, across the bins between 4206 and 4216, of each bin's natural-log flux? 218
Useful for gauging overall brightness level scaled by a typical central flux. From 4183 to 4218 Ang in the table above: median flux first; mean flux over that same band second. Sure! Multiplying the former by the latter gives 318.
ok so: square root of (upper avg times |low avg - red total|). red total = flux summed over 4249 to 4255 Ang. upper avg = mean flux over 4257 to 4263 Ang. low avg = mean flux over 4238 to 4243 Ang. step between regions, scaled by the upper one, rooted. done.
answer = 19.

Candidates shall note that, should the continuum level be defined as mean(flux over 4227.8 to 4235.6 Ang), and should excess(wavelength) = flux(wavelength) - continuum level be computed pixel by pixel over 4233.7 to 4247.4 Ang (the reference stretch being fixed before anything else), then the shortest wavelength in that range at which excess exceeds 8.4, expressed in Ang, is 4244.43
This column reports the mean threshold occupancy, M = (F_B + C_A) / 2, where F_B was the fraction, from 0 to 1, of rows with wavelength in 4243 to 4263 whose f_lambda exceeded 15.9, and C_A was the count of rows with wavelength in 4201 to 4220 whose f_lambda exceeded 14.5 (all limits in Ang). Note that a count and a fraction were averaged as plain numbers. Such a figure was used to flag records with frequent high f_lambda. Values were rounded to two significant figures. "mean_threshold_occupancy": 4.3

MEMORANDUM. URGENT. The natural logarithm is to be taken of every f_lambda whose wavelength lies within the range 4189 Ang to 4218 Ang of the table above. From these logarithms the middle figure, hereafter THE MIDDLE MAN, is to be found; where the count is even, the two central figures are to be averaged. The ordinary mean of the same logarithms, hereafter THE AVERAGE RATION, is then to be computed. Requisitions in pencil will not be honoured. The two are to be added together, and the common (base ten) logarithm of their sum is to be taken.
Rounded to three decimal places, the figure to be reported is 0.759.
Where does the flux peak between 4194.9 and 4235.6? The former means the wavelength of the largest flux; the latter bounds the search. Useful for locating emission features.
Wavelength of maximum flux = 4207.45 Ang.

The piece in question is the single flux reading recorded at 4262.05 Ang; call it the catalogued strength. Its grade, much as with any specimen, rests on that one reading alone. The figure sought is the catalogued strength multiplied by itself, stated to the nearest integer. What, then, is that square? 327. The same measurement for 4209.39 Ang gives 358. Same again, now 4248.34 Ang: 270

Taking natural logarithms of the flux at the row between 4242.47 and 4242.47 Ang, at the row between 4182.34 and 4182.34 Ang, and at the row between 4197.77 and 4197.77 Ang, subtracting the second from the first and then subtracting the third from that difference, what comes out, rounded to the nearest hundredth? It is -3.04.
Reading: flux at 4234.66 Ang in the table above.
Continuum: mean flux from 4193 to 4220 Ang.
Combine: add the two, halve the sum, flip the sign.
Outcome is -14.6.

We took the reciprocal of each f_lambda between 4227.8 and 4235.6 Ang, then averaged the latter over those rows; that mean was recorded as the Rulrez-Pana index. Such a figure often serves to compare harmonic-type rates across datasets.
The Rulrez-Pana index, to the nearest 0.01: 0.15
